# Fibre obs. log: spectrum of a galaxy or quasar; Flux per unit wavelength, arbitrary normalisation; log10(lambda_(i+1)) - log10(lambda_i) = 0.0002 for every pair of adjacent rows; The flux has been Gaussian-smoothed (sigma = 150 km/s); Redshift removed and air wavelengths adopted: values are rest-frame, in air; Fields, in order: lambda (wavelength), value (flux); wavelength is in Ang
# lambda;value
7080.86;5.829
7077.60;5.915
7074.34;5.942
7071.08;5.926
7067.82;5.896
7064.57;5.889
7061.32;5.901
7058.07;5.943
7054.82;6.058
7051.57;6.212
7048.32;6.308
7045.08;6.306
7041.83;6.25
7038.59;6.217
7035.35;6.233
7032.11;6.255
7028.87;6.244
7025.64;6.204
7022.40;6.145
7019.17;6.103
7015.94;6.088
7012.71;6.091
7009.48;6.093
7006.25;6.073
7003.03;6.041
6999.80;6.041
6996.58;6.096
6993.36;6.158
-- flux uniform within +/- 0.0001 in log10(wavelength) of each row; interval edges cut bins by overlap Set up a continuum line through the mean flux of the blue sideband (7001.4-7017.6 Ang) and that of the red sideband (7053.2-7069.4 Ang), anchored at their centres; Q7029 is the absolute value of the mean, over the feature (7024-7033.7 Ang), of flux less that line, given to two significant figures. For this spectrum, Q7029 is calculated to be 0.21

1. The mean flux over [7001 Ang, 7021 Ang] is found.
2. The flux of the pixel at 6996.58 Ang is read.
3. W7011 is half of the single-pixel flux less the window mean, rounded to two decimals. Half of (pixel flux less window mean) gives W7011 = 0.01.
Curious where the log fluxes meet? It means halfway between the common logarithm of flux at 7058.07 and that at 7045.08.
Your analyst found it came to 0.787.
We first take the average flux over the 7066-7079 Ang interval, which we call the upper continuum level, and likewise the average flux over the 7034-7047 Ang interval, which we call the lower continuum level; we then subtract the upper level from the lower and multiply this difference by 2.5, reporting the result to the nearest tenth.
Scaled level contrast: 0.8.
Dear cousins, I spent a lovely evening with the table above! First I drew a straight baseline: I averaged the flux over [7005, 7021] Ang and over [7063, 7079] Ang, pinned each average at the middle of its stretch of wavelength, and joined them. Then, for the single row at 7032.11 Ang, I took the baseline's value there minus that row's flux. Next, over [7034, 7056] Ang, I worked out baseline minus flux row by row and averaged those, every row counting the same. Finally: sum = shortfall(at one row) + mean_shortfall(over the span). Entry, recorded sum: -0.46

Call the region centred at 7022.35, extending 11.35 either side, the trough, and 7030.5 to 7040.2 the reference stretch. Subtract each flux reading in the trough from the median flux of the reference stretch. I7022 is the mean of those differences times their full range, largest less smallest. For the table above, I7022 0.012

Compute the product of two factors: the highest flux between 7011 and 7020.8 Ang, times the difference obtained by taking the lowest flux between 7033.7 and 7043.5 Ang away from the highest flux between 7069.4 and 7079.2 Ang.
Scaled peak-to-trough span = -1.7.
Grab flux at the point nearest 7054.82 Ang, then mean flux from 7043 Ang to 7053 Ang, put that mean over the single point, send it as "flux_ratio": 1.04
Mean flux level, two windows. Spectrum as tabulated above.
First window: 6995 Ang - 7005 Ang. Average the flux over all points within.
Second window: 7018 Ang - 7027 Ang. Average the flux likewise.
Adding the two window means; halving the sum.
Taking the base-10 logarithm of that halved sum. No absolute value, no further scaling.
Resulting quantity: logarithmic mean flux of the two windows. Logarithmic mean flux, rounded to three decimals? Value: 0.786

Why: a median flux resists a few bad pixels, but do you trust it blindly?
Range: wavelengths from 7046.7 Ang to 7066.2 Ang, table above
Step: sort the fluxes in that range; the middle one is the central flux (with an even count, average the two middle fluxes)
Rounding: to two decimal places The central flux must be 6.00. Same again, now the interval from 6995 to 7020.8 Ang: 6.09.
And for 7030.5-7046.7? 6.25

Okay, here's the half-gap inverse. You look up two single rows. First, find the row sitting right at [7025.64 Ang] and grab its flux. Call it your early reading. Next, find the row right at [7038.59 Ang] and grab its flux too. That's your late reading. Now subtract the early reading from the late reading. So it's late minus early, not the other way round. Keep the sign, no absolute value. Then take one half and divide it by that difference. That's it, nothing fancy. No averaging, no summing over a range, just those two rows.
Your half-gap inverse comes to 38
